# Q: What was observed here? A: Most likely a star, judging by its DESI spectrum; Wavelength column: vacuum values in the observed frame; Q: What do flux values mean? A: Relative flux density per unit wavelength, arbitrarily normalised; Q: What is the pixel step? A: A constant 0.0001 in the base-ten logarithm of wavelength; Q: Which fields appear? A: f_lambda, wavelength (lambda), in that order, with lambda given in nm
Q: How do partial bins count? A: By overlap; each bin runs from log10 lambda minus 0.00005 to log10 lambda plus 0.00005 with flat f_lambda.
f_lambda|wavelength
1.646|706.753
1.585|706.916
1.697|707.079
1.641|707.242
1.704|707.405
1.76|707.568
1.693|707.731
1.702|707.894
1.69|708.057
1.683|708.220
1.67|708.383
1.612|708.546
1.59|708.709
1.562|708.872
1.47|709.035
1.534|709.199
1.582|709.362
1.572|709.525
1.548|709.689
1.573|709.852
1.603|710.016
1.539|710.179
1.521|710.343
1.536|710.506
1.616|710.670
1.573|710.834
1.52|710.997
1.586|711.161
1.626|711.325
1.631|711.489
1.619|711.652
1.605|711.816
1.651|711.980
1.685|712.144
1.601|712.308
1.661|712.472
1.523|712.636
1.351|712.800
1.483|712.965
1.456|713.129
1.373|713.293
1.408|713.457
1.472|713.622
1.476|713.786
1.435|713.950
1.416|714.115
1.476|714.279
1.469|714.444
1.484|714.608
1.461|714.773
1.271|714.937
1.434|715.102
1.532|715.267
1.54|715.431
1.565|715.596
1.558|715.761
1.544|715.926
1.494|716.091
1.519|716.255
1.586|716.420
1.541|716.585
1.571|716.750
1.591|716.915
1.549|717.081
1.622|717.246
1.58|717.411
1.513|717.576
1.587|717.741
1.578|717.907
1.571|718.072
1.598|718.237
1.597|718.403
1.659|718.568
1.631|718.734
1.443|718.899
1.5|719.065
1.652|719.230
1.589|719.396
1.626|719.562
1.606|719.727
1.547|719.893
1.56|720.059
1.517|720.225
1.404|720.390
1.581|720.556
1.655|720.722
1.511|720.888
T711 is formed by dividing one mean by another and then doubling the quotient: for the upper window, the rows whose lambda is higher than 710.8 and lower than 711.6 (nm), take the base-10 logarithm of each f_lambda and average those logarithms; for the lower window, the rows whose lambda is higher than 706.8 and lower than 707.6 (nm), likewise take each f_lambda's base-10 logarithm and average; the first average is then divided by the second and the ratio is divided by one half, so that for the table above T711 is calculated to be 1.8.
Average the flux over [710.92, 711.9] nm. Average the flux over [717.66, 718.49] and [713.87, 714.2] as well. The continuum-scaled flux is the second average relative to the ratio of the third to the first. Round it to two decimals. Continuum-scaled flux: 1.78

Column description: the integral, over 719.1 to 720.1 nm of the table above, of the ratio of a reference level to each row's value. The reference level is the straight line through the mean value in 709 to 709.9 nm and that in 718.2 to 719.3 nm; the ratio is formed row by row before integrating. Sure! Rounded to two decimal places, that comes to 0.99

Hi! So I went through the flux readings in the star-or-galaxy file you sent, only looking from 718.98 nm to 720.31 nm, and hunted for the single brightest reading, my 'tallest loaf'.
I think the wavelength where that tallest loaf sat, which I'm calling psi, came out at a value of 719.230 nm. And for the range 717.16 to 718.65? 718.568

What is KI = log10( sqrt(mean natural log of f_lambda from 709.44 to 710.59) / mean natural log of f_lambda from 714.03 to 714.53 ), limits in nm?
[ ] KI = 0.25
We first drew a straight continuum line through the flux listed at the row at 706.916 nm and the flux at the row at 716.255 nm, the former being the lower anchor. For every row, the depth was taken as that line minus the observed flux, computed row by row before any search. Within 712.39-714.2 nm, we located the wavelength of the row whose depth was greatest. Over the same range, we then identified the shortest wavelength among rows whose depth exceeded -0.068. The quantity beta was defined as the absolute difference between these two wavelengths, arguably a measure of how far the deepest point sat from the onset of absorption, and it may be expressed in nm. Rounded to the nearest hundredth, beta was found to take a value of 0.16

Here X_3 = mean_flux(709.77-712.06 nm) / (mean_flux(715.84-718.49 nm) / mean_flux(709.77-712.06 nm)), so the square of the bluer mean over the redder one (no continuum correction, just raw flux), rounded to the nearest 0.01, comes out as 1.61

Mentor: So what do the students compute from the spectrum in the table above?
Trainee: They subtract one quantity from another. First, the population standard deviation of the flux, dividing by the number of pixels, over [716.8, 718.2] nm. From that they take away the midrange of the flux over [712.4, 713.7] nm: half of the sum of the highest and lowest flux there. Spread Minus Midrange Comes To -1.48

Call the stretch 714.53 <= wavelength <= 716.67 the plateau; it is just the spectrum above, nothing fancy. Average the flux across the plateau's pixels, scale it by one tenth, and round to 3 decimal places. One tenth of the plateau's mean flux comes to 0.150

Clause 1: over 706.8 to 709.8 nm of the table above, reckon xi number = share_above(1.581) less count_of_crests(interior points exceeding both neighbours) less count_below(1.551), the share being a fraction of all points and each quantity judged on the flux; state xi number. -6.3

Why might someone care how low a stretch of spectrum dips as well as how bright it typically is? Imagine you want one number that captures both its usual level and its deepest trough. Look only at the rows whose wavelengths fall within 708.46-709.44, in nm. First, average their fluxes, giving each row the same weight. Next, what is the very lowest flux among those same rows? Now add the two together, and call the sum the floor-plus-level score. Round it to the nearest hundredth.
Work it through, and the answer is 3.03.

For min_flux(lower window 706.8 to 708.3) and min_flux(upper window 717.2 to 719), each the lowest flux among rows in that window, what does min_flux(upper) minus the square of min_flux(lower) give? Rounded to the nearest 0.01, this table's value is -1.07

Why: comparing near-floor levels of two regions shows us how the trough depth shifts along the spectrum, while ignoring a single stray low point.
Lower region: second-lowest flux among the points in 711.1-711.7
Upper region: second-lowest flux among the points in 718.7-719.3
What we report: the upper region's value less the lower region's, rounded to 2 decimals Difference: -0.12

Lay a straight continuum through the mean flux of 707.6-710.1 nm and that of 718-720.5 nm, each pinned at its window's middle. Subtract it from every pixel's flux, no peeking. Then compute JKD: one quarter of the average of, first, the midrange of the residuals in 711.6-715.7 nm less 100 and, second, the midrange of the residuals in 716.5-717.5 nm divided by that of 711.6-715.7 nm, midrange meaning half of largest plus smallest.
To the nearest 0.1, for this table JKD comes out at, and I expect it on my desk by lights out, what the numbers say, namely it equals -12.5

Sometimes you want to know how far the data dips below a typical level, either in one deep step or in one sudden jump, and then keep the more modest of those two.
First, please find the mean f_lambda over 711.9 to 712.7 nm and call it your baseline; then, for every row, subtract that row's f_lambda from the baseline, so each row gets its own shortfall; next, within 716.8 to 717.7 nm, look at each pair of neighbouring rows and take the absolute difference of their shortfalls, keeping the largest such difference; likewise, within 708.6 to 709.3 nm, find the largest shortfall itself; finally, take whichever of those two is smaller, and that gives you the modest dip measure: 0.073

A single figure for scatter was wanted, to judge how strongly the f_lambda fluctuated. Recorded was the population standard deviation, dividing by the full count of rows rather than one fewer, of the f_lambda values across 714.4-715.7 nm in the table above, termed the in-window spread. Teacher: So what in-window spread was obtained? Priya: 0.086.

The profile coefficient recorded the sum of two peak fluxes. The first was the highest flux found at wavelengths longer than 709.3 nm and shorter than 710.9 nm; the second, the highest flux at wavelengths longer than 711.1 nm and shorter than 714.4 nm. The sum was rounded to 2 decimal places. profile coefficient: 3.30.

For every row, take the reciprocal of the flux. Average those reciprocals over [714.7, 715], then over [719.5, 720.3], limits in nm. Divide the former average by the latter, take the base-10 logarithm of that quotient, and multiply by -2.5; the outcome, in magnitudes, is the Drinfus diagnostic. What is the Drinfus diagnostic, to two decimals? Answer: -0.16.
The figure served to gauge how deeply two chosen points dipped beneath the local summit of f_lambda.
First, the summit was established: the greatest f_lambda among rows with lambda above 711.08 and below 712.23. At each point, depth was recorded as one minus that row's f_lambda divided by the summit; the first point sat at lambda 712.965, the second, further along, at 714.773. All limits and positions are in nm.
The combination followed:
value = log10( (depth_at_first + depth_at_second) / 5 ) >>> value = -1.3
